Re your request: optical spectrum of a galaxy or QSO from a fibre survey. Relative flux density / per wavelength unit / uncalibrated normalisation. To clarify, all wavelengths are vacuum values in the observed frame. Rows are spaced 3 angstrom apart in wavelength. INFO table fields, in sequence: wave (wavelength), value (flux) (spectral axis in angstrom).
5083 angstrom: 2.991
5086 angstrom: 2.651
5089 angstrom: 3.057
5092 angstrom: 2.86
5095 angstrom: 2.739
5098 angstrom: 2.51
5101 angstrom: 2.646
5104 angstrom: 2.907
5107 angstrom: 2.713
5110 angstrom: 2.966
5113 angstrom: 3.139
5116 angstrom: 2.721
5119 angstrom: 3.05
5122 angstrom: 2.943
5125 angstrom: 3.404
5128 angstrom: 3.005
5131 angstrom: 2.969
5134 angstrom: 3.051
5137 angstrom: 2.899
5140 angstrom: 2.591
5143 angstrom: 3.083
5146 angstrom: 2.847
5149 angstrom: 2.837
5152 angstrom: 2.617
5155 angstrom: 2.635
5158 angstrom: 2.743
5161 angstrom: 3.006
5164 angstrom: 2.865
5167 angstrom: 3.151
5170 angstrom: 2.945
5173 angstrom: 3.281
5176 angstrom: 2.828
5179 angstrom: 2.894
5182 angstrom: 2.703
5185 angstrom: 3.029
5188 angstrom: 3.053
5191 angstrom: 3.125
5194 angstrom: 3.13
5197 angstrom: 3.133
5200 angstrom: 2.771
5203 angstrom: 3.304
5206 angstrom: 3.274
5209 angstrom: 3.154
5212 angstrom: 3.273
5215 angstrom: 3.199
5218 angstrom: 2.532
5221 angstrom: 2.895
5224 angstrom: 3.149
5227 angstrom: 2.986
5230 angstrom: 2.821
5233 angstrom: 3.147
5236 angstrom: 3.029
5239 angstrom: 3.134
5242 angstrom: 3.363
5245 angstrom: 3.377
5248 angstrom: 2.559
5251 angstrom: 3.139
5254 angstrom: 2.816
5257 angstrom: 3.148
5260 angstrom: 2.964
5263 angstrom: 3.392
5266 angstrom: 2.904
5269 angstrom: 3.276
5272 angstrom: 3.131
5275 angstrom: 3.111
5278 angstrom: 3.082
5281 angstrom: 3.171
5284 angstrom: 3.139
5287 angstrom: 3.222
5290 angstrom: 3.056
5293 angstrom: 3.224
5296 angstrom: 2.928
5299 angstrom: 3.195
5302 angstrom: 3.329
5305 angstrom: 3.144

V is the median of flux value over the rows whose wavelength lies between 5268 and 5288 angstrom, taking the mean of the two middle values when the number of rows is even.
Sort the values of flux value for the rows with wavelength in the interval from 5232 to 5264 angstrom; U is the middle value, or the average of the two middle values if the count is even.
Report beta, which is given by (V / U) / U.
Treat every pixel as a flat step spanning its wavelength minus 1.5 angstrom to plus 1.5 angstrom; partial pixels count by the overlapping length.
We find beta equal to 0.319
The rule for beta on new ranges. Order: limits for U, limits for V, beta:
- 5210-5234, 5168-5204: 0.323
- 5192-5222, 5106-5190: 0.298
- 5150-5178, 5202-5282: 0.382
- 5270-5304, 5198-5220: 0.325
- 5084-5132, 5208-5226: 0.368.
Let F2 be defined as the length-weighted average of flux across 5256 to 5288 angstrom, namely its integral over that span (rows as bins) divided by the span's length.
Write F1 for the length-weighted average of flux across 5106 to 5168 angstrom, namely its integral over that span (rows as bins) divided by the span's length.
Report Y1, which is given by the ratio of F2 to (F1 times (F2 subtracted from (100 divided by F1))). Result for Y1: 0.0345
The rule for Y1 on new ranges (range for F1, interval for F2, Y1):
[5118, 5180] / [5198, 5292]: 0.0339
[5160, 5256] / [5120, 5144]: 0.0329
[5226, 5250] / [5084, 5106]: 0.0303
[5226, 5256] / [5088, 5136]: 0.0320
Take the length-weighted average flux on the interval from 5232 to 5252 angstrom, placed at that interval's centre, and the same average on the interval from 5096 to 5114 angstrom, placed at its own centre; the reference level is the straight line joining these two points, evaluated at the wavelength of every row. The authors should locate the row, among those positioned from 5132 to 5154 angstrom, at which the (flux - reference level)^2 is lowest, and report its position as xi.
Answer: 5137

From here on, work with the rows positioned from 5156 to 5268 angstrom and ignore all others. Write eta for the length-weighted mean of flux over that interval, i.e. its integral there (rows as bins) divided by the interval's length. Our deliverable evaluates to 3.03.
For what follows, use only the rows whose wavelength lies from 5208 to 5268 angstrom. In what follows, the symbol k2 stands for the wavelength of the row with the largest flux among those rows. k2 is 5263 angstrom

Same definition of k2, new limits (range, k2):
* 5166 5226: 5203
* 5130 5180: 5173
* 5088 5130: 5125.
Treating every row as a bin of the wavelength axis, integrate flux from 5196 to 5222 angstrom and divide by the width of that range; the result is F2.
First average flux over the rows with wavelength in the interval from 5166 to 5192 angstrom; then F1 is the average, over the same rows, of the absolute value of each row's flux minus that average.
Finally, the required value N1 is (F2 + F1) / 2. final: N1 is 1.60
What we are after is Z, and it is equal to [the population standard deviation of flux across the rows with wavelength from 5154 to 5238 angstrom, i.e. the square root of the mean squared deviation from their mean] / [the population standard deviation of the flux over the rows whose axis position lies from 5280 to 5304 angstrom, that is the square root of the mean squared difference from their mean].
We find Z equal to 1.80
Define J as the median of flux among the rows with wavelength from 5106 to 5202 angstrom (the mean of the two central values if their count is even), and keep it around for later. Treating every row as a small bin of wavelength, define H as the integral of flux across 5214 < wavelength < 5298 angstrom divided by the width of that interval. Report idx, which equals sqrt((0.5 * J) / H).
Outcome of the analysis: 0.694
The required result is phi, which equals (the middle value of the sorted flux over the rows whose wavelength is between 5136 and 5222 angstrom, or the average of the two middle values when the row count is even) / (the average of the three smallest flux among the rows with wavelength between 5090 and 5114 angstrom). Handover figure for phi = 1.12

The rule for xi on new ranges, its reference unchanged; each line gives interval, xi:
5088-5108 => 5095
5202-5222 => 5209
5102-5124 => 5107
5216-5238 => 5233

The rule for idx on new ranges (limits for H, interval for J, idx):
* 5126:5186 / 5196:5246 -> 0.736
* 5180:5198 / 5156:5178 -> 0.698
